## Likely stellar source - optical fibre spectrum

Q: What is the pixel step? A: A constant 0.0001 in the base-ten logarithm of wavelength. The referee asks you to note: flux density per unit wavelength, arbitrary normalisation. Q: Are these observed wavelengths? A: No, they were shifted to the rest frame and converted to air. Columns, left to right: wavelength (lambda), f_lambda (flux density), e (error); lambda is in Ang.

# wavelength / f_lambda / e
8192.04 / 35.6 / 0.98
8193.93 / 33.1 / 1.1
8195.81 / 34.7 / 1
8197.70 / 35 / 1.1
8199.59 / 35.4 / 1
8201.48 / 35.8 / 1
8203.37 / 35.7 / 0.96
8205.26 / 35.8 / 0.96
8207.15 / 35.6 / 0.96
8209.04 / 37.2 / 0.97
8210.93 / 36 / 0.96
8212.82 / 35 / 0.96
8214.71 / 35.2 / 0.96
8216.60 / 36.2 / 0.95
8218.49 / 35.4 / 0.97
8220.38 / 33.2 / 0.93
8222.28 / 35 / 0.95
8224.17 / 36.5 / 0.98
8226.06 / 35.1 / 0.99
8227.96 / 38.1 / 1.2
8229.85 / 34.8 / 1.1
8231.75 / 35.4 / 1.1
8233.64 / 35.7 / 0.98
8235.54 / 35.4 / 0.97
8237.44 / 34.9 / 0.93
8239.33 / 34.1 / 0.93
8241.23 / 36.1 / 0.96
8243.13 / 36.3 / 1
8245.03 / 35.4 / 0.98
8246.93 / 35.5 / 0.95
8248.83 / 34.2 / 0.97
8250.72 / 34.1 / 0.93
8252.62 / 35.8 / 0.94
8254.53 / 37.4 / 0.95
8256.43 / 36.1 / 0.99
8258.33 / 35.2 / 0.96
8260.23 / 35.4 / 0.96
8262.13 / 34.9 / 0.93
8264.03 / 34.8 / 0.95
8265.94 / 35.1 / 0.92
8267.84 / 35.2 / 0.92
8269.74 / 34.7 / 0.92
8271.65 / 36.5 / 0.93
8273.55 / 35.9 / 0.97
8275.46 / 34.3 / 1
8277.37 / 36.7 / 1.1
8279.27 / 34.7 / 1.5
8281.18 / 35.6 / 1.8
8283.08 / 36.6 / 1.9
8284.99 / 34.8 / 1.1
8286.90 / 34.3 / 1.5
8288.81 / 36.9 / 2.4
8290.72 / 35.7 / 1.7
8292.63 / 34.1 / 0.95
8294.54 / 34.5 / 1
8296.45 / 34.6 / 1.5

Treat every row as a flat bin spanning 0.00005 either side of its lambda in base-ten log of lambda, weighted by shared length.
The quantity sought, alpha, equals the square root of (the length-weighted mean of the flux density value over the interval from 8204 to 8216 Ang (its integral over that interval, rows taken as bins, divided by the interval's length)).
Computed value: 5.98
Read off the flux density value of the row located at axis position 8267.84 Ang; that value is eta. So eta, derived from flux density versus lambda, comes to 35.2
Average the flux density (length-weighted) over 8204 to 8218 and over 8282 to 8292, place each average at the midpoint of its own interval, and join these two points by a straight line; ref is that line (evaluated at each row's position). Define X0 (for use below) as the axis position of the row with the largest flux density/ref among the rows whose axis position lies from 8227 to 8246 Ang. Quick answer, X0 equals 8227.96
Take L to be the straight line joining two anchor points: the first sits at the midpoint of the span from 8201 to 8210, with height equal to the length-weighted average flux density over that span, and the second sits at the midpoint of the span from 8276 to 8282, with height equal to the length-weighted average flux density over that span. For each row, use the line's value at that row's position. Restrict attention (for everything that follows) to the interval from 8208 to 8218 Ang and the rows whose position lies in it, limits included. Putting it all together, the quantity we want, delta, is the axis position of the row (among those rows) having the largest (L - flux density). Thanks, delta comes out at 8212.82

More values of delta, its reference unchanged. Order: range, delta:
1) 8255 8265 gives 8264.03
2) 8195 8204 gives 8195.81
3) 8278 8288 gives 8286.90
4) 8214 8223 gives 8220.38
